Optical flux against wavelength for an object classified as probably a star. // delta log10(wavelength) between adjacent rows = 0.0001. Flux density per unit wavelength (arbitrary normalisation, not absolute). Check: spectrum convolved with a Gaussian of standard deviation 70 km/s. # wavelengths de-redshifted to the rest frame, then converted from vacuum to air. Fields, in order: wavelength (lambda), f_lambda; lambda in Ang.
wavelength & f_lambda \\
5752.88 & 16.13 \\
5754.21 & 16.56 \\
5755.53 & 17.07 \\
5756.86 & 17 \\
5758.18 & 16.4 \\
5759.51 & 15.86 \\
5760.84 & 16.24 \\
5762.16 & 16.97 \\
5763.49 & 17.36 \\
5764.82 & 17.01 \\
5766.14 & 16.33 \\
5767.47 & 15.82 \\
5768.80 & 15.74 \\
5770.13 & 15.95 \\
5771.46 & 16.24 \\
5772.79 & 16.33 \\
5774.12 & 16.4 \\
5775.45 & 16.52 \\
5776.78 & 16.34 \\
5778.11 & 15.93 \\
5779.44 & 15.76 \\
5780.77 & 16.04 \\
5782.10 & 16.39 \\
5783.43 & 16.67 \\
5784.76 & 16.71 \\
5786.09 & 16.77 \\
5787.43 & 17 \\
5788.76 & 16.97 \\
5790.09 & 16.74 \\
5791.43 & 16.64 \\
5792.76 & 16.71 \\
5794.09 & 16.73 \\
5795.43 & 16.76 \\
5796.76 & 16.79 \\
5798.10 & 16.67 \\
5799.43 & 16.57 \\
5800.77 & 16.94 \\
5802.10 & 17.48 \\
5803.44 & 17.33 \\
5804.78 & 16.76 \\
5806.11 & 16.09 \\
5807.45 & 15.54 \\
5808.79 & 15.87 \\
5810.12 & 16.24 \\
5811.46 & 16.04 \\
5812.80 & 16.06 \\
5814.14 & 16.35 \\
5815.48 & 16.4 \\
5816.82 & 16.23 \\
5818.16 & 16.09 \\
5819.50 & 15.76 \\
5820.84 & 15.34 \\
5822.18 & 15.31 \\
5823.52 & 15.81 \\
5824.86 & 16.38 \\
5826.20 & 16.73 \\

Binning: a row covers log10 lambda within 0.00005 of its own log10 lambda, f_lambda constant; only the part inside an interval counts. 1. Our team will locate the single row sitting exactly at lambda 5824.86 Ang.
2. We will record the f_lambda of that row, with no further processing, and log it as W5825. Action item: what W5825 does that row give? 16.38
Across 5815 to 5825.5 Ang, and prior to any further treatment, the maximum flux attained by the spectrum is 16.4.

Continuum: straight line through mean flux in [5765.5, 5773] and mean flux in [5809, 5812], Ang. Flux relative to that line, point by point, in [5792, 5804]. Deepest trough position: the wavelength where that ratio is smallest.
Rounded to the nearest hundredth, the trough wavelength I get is 5799.43 Ang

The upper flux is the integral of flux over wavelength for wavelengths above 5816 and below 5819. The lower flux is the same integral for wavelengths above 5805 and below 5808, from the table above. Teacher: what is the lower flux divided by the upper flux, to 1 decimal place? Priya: 1.0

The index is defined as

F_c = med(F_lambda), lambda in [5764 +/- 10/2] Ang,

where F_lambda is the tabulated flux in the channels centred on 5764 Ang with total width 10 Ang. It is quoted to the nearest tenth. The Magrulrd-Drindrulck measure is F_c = 16.3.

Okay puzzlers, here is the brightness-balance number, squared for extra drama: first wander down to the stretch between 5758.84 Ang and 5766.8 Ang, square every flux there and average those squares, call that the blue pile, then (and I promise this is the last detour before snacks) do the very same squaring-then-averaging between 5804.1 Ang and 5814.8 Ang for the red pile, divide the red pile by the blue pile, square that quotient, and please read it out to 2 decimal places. 0.88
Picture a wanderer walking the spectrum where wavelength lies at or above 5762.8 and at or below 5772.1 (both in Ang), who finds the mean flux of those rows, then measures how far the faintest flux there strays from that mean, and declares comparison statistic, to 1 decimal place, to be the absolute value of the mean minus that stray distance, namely 15.7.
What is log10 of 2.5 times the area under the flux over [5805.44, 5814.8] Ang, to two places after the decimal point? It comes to 2.57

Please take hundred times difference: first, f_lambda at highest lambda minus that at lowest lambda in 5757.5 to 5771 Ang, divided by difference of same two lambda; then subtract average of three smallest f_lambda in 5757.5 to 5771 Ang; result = -1584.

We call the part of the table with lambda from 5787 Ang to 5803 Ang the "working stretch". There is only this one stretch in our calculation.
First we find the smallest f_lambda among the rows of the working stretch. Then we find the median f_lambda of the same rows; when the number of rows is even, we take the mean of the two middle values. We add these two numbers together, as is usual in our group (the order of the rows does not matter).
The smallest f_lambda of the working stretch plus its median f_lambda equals 33.3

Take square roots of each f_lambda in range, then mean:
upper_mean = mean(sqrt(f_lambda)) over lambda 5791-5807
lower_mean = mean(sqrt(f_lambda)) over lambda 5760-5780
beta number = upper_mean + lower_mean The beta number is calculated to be 8.14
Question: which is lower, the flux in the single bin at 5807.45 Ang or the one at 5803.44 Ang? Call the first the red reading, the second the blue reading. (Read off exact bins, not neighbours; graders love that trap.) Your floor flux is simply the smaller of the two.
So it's 15.5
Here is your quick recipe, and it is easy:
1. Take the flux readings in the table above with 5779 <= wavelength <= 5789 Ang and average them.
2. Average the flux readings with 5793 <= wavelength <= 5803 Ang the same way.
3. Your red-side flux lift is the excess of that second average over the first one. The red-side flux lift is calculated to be 0.31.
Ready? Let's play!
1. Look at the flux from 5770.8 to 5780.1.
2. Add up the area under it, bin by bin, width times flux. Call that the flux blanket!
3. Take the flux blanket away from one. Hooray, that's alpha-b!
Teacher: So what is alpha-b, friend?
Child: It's -150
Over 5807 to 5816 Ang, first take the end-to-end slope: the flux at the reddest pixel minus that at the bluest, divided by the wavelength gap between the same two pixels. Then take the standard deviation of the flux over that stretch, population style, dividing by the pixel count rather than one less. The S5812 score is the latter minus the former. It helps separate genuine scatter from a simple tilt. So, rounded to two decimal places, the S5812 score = 0.17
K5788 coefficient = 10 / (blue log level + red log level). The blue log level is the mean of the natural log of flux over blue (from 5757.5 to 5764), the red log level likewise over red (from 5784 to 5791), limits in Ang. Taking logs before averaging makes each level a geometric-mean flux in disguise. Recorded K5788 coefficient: 1.78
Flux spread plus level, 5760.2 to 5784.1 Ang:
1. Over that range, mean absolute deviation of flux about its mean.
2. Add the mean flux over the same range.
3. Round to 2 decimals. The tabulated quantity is 16.67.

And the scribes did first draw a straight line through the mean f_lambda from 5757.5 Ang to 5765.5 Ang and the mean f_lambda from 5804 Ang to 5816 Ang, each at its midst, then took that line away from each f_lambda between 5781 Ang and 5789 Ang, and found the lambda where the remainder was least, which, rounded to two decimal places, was 5782.10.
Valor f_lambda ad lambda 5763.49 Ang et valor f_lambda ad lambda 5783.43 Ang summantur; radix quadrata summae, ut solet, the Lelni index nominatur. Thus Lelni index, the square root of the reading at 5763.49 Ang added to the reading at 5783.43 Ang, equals 5.83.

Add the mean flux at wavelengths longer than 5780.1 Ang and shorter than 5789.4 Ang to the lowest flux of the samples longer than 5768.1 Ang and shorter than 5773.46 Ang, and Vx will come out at 32.4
